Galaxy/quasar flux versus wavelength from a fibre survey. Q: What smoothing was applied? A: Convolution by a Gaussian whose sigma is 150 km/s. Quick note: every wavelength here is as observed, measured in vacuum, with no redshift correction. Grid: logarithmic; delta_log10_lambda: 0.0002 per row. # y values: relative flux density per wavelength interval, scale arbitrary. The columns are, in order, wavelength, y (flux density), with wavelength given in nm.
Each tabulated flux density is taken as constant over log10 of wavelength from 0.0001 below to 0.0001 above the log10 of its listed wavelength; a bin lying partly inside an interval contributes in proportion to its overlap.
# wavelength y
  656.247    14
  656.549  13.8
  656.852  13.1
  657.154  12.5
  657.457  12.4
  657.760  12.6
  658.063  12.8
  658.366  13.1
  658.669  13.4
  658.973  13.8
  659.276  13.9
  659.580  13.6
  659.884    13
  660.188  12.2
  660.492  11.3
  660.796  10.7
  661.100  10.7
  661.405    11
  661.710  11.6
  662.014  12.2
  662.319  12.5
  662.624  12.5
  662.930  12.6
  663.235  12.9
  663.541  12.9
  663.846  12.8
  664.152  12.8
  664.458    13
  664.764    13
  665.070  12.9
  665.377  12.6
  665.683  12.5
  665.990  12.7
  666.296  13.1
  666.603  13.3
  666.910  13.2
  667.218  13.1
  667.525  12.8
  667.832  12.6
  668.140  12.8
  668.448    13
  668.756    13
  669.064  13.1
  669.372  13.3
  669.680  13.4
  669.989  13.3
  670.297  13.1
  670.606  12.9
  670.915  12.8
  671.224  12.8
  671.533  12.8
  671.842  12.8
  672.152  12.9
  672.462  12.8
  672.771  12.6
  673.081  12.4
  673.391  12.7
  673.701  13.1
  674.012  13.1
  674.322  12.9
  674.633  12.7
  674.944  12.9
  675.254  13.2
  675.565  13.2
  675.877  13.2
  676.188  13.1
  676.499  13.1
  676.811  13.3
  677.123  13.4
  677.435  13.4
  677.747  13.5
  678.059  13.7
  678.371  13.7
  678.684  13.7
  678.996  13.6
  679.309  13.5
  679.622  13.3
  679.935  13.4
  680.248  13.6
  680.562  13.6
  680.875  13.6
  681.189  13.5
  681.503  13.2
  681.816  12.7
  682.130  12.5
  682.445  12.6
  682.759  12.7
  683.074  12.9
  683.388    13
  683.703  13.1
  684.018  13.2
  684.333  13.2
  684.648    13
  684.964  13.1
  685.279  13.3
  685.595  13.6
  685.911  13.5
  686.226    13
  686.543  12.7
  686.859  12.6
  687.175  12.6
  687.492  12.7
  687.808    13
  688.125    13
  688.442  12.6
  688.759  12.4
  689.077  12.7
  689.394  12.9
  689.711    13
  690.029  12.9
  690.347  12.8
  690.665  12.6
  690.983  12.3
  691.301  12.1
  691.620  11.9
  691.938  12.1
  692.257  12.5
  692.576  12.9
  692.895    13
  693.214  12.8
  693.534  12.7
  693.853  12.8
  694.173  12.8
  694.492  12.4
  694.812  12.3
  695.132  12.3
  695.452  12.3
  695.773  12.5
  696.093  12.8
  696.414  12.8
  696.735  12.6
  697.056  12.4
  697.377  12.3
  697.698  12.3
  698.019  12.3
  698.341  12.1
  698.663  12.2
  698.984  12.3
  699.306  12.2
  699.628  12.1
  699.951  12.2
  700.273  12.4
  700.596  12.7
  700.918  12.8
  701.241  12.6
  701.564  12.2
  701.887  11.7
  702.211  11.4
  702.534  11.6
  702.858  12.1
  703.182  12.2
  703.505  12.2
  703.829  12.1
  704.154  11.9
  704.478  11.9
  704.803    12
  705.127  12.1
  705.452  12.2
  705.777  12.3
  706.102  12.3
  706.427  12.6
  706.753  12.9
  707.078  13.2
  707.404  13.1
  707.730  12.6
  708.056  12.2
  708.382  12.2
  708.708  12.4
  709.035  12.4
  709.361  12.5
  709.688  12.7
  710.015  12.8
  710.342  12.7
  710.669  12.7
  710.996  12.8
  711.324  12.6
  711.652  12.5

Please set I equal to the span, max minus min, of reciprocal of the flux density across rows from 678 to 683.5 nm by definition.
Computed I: 0.0070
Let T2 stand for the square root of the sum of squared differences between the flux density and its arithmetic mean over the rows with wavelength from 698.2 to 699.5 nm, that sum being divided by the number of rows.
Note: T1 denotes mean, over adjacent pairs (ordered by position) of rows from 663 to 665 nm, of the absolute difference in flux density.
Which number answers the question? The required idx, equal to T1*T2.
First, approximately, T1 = 0.06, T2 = 0.07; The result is 0.004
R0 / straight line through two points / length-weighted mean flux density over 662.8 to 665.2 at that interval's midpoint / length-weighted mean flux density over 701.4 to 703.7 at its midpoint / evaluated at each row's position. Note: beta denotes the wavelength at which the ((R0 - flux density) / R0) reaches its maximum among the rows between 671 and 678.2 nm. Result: 673.081 nm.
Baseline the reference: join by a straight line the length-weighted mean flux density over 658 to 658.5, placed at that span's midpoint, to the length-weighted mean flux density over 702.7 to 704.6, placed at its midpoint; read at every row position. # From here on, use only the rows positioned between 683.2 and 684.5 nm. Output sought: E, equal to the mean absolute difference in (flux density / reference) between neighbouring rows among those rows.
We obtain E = 0.006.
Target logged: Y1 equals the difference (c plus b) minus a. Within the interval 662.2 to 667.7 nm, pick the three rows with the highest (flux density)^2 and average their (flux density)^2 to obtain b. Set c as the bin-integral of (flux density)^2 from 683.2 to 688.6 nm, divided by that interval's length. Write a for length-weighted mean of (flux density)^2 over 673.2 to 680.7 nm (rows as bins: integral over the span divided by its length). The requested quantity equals 167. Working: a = 177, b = 174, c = 169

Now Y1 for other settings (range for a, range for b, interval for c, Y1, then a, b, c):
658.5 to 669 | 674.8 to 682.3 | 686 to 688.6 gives 191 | 161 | 188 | 164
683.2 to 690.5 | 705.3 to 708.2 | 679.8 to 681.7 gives 184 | 168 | 171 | 181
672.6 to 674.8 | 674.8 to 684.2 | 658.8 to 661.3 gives 179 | 164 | 188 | 155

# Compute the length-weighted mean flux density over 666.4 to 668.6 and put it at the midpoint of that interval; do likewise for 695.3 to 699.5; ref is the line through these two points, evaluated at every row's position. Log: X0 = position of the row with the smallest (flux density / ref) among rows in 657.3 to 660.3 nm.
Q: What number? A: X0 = 660.188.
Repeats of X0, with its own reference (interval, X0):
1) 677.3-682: 681.816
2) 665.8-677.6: 673.081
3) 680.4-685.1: 682.130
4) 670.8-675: 673.081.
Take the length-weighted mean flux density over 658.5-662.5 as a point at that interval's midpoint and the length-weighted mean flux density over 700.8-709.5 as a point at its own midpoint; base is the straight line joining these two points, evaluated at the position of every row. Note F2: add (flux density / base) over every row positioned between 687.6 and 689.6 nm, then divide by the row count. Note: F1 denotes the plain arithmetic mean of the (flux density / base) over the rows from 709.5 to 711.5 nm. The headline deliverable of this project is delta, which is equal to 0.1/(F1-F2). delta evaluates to -32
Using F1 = 1.04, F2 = 1.04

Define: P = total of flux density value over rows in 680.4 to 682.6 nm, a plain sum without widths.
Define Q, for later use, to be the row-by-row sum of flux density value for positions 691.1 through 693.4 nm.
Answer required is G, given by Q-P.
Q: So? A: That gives -4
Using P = 91.7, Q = 87.3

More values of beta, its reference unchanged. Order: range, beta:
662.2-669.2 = 662.319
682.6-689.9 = 688.759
